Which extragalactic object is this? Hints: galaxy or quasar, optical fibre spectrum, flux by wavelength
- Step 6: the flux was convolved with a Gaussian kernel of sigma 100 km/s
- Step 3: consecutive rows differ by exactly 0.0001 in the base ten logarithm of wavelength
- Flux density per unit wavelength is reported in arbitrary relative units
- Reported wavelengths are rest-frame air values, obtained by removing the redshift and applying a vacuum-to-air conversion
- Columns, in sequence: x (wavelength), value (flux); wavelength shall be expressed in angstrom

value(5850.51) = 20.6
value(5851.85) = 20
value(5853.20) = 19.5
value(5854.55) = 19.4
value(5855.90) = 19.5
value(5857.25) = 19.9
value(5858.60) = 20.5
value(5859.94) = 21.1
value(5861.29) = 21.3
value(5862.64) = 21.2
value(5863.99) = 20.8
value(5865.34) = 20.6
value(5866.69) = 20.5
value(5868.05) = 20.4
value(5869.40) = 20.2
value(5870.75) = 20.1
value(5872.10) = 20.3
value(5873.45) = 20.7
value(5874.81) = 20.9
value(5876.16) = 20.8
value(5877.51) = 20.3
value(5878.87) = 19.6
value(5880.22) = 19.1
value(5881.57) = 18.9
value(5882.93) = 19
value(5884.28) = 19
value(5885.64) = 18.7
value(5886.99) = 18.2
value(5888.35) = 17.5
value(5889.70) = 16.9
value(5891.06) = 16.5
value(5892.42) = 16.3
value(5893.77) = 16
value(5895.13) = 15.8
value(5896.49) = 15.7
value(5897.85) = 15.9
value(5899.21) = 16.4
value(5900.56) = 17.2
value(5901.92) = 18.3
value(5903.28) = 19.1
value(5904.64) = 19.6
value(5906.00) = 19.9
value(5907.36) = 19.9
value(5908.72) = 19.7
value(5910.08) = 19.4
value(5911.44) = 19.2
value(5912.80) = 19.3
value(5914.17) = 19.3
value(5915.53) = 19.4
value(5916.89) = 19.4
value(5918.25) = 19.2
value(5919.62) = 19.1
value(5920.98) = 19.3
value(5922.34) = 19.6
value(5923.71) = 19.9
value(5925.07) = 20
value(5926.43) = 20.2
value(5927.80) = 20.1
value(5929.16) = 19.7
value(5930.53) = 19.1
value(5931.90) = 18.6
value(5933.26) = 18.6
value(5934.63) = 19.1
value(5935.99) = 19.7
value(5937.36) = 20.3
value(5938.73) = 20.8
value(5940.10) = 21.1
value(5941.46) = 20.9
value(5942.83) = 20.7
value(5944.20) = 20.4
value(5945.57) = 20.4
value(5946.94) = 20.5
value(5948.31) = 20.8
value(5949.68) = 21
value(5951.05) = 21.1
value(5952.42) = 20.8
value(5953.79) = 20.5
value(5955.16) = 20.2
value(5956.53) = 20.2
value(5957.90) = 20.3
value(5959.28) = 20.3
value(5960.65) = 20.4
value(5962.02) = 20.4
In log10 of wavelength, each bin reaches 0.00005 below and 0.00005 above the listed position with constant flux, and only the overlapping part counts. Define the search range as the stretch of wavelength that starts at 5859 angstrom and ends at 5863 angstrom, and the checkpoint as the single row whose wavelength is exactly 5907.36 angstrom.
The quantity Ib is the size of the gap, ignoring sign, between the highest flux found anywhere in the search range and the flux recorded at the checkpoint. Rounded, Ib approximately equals 1.4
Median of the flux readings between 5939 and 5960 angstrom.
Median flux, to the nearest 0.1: 20.5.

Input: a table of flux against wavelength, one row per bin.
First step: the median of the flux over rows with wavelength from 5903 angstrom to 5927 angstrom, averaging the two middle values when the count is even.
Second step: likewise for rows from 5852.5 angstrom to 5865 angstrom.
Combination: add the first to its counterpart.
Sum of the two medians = 39.9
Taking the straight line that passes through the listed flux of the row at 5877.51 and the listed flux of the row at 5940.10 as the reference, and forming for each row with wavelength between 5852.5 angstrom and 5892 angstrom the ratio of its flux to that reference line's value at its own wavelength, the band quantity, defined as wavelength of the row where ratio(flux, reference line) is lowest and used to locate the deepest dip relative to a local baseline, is 5891.06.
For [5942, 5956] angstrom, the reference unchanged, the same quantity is 5955.16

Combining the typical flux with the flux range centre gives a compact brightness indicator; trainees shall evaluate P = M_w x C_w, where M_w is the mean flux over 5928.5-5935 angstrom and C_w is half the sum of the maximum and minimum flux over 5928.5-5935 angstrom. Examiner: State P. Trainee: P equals 364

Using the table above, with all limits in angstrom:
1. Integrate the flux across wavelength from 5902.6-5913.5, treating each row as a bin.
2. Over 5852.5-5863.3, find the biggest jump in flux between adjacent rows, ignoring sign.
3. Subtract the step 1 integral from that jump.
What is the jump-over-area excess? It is -212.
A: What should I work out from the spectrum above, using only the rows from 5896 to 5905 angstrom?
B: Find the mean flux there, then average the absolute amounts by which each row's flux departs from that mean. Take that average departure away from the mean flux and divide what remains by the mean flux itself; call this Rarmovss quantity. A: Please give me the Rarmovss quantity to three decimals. 0.924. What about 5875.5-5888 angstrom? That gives 0.967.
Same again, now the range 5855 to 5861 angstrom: 0.973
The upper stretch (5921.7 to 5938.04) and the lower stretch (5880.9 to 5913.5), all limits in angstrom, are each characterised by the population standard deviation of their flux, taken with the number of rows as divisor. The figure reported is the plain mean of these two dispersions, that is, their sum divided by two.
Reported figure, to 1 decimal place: 1.0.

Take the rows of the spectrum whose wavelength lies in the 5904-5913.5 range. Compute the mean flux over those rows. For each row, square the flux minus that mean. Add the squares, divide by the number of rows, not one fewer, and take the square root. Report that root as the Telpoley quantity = 0.3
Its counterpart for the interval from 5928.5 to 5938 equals 0.6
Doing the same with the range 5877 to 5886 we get 0.5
